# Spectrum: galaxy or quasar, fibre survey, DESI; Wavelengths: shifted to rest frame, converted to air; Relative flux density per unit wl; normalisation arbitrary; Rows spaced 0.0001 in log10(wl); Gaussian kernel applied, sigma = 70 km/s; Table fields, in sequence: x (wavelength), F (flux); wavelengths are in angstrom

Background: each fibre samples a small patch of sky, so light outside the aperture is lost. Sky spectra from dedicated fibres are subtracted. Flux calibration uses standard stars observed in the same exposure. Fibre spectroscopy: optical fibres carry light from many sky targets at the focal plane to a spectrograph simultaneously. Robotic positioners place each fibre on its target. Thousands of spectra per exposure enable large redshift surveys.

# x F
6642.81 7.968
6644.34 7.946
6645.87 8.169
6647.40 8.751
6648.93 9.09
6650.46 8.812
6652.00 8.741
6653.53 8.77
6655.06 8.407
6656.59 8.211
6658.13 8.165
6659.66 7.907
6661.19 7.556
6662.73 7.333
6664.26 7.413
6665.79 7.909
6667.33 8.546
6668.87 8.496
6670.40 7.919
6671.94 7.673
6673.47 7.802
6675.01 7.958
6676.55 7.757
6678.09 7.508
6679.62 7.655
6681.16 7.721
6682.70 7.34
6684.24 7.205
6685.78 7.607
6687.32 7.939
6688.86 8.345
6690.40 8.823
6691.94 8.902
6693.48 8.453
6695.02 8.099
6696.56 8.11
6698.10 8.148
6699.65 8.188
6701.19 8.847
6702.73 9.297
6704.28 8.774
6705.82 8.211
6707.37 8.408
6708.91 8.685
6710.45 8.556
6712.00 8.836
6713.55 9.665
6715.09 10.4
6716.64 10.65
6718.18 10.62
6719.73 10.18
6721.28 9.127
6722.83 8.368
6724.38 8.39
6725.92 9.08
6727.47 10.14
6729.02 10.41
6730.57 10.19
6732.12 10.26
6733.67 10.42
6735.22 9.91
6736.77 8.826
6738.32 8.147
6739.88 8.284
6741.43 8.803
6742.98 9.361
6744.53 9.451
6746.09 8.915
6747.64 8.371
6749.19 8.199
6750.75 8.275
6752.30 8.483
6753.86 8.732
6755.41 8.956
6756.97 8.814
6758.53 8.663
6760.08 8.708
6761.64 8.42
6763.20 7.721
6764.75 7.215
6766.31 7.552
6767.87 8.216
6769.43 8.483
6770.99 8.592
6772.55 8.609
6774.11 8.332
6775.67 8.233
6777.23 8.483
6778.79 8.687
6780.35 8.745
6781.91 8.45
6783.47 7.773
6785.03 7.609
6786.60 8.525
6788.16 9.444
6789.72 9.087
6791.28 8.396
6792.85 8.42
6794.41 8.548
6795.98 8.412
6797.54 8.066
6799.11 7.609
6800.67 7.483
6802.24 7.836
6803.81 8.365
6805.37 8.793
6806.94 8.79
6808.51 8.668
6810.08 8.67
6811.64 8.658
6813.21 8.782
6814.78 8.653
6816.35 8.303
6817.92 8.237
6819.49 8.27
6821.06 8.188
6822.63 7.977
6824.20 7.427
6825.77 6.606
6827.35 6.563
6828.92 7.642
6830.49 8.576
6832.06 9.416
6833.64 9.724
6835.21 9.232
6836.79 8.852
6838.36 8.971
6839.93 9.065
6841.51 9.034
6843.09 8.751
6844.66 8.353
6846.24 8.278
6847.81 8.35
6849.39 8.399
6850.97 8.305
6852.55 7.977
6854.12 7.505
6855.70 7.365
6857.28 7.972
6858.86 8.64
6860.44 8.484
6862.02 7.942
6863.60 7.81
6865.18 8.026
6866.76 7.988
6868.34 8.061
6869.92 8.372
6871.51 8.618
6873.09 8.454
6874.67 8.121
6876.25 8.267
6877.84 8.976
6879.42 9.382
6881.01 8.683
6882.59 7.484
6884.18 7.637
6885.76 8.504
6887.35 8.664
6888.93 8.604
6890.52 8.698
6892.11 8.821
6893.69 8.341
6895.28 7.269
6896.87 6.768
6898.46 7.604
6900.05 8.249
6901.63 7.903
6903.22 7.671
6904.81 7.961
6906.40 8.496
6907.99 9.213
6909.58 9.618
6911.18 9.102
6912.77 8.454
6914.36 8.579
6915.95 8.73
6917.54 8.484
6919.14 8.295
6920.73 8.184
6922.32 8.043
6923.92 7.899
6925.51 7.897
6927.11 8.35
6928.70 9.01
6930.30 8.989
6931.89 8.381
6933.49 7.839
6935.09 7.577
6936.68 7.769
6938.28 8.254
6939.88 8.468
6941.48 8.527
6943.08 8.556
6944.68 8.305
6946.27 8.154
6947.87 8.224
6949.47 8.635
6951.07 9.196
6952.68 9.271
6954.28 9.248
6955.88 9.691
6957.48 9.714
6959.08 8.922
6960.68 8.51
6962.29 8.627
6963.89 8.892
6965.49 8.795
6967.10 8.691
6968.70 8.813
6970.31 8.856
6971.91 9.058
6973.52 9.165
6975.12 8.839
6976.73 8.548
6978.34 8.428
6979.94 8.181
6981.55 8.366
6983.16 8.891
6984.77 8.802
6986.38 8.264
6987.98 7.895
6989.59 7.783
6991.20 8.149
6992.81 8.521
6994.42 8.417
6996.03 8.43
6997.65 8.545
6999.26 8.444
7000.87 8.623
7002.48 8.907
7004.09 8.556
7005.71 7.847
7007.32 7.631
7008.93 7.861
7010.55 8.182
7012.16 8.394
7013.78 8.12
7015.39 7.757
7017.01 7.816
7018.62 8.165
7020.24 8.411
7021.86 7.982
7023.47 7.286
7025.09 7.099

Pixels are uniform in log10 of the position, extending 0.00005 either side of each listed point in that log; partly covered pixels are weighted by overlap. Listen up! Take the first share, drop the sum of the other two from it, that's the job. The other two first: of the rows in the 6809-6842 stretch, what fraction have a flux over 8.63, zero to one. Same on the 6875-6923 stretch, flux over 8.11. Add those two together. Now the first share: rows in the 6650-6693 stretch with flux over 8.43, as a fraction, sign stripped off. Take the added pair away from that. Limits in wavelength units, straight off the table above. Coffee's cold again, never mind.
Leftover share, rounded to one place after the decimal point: -1.0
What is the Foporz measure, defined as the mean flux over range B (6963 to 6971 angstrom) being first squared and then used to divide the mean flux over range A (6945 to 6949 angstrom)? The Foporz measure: 0.106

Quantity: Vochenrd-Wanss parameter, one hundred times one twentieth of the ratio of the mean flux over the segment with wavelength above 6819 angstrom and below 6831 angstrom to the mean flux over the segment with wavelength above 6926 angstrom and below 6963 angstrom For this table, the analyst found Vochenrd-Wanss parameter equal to 4.4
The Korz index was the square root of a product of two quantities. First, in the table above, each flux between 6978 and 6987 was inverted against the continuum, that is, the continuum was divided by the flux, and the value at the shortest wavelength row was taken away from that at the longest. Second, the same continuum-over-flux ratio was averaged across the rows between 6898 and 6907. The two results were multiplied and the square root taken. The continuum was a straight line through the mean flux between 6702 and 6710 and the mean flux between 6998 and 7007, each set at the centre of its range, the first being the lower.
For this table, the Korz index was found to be 0.14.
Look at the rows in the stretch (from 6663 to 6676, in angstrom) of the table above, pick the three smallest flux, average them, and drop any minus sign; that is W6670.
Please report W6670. 7.63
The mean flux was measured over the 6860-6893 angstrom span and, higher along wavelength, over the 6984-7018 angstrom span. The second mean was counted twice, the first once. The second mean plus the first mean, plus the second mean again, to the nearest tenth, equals 24.8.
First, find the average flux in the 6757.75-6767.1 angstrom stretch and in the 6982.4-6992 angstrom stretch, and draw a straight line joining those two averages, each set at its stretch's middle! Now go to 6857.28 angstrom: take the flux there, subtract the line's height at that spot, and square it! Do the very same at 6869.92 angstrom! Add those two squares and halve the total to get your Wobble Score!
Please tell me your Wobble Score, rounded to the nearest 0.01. 0.04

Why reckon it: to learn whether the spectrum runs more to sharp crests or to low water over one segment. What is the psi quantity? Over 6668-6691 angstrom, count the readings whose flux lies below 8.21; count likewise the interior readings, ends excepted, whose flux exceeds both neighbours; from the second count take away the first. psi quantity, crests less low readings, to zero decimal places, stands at -10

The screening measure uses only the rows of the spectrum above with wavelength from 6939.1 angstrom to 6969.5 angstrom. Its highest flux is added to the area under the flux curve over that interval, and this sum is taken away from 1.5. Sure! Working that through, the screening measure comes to -276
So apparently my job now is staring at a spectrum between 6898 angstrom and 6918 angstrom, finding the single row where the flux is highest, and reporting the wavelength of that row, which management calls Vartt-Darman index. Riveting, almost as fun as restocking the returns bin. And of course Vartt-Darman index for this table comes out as 6909.58 angstrom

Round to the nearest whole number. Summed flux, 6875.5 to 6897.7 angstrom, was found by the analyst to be 116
